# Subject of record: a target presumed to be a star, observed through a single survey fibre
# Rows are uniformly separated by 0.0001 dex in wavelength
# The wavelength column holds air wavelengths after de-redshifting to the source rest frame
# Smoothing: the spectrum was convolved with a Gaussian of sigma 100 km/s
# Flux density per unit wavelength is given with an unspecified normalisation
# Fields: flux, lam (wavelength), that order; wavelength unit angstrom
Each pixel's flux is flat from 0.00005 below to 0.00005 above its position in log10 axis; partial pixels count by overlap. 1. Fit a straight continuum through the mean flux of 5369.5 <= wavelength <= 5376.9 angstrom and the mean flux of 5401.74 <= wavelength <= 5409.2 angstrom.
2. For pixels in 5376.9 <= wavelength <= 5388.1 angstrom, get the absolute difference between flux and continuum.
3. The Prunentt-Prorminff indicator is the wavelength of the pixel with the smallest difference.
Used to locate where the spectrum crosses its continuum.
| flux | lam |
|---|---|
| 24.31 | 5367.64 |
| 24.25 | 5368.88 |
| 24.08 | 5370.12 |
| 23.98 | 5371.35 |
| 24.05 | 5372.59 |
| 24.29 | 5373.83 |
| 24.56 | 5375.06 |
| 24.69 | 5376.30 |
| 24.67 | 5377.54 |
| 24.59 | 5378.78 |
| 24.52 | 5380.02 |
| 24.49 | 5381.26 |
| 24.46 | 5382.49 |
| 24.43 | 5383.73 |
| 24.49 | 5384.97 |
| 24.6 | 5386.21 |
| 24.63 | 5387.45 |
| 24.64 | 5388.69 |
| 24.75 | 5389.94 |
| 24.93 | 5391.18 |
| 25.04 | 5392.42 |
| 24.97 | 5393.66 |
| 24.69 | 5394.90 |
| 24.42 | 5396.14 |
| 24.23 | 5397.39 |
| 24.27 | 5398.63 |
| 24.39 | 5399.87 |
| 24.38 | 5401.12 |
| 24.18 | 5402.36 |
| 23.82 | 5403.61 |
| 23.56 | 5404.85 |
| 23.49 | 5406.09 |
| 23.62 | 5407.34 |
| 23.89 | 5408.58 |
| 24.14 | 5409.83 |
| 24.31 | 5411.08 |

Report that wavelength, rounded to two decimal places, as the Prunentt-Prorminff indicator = 5383.73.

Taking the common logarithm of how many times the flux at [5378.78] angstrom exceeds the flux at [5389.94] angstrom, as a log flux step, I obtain -0.0028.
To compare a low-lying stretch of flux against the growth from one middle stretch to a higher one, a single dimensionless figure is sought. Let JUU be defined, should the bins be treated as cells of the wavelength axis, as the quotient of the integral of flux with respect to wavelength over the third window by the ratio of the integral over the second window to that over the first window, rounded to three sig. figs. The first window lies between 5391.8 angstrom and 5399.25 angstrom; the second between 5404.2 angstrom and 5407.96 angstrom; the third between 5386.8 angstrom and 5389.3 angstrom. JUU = 127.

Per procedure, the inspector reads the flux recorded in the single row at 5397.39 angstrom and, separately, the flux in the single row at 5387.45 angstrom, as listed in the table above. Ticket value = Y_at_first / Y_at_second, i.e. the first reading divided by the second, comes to 0.98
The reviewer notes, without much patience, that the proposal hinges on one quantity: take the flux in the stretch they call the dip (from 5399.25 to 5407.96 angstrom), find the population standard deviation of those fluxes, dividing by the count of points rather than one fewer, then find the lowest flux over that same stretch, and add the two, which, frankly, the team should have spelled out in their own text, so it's 23.9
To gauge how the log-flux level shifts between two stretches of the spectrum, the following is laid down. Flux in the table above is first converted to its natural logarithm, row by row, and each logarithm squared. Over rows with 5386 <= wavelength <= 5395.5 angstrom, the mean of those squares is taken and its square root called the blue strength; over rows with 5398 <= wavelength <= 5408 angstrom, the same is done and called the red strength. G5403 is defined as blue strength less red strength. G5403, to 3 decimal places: 0.034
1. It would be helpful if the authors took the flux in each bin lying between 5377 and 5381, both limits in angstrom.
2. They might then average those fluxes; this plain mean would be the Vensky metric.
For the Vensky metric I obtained 24.6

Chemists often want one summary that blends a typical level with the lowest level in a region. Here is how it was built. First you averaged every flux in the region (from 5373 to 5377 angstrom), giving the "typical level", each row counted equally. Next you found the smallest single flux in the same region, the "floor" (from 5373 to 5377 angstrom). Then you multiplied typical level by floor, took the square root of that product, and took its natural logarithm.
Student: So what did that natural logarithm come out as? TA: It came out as 3.19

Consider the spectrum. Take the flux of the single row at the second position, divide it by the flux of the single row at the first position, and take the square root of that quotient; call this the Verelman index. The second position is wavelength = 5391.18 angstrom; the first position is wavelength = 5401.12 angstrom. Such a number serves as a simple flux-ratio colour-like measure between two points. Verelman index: 1.01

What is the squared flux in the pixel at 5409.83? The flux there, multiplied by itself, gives 583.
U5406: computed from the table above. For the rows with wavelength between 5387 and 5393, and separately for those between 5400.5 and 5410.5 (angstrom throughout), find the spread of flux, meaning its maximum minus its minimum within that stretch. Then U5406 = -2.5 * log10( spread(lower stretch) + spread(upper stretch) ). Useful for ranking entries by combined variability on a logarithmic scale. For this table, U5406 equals -0.28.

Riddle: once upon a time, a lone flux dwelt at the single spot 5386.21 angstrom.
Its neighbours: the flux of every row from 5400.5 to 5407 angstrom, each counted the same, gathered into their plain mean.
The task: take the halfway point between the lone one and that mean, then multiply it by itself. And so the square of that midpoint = 588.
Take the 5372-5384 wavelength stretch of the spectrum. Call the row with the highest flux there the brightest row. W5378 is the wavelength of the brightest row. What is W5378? 5376.30 angstrom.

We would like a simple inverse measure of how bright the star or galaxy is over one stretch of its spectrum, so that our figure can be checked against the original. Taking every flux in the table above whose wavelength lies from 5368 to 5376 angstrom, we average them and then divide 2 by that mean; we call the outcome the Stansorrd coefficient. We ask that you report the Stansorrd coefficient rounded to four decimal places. 0.0826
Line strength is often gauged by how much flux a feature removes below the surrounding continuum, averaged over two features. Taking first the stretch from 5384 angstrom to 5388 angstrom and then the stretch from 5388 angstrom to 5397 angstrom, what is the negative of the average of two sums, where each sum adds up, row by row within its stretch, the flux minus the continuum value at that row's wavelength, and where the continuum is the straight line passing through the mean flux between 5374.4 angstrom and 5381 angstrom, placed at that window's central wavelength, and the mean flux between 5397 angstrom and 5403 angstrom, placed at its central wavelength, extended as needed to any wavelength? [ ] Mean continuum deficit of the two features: -1.5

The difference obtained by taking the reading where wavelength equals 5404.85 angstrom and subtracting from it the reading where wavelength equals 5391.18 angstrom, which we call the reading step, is -1.4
